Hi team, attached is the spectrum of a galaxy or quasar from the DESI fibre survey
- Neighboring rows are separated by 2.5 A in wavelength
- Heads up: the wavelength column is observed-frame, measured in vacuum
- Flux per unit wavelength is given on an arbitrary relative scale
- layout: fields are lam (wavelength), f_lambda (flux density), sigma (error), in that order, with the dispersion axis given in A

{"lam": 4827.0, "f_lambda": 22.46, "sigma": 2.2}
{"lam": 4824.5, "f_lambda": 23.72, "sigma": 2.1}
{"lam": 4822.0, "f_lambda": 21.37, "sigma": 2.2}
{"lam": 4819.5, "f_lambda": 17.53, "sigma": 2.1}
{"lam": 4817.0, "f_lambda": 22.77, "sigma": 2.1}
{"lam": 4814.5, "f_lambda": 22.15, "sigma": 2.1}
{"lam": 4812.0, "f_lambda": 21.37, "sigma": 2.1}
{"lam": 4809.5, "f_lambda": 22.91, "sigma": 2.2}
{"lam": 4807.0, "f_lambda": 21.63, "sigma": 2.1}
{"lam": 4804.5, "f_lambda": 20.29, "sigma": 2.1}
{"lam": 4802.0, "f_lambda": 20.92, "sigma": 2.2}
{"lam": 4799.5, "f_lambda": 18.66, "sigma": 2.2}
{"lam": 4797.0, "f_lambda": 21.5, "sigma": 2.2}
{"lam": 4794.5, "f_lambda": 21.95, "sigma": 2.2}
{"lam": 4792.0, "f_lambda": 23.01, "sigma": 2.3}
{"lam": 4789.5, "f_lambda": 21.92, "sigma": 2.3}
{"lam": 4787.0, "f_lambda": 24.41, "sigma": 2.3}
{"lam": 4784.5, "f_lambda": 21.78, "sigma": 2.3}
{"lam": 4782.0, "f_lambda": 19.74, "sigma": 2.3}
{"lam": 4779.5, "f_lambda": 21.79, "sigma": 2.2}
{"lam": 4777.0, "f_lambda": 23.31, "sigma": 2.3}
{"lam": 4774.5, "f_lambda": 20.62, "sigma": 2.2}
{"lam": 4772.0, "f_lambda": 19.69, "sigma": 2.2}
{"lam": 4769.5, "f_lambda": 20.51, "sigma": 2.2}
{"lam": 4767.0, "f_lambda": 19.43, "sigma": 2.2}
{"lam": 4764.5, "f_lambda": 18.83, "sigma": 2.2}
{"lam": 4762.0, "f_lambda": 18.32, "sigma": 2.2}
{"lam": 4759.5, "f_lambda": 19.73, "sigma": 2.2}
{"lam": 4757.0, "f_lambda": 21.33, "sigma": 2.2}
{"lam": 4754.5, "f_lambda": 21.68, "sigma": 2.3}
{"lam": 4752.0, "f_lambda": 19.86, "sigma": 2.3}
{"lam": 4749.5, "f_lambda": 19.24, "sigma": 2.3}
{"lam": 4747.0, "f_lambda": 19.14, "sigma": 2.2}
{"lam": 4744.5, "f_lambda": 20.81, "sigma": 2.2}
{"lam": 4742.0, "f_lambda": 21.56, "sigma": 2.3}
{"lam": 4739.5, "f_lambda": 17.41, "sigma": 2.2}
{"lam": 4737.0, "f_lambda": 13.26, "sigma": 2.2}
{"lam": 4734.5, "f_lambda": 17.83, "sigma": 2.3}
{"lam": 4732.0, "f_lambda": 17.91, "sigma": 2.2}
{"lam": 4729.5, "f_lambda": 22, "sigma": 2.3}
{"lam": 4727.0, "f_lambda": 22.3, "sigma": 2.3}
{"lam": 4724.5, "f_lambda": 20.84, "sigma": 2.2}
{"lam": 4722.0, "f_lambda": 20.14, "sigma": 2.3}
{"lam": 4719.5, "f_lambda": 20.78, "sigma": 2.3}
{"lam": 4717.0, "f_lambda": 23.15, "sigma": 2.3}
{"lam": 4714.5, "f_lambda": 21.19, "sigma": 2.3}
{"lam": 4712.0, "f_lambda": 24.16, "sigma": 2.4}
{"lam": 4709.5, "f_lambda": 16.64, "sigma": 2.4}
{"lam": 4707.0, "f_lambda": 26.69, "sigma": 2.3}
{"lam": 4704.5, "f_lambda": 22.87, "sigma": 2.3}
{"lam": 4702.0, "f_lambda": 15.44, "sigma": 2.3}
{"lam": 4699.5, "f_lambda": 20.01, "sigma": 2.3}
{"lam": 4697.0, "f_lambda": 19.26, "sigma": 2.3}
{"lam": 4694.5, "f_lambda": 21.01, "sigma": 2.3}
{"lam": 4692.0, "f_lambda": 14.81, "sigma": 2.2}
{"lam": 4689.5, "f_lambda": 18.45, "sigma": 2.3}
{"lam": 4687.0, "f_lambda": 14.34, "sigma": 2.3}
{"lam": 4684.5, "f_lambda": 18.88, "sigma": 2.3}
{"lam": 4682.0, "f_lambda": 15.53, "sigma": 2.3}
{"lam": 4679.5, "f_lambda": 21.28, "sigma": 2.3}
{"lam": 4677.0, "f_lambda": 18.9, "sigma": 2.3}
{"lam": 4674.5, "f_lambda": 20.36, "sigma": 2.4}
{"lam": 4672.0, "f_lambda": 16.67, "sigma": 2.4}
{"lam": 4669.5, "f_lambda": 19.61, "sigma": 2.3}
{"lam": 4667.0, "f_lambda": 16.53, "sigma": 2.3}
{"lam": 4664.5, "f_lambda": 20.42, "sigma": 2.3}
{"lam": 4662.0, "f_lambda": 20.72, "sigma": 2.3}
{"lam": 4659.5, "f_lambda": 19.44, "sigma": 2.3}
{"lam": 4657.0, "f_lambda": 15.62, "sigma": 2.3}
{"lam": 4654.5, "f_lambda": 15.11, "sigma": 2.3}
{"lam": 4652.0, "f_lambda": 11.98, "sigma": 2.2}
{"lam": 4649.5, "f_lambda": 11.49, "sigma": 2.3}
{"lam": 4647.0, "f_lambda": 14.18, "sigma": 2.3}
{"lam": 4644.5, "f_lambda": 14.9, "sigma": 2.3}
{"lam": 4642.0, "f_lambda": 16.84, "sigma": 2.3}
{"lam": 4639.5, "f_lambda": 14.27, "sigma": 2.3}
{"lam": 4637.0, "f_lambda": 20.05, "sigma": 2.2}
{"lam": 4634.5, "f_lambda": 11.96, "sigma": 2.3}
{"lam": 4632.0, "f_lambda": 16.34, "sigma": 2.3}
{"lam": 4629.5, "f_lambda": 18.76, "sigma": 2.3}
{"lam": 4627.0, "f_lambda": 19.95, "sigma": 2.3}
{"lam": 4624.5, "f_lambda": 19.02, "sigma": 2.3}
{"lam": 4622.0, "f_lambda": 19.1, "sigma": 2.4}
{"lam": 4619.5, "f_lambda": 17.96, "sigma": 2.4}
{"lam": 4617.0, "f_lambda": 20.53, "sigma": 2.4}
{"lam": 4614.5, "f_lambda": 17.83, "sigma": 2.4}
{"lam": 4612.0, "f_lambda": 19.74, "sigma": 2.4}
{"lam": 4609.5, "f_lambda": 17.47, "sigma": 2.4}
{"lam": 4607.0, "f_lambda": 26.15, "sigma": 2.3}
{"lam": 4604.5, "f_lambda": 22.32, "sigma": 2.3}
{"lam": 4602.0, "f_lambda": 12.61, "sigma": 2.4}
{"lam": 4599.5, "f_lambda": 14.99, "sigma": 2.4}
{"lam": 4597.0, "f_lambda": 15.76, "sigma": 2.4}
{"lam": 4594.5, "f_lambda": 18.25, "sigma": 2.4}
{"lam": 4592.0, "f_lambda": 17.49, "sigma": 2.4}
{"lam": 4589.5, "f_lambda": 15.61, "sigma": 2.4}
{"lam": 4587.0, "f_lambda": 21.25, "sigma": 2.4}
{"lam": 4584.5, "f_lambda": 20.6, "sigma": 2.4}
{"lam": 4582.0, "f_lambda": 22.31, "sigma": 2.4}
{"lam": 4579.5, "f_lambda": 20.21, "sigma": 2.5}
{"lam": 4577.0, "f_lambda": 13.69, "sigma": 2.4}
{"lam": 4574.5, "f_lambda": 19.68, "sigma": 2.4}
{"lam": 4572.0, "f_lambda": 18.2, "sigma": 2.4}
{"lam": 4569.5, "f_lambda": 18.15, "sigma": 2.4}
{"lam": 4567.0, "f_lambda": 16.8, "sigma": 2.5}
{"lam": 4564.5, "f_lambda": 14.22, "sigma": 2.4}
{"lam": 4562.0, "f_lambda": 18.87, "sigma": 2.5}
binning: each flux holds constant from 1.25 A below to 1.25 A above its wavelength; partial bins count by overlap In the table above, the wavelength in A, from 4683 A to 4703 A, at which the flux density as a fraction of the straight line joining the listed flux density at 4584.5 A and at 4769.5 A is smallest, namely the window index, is 4687.0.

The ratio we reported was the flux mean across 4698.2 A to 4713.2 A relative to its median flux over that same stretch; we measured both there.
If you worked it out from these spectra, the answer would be 0.98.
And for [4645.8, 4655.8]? 1.01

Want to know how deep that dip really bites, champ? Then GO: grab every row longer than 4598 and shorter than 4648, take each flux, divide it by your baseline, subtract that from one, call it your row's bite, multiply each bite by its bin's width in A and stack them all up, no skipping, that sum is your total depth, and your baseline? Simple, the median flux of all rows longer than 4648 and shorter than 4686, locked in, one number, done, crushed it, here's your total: 3.0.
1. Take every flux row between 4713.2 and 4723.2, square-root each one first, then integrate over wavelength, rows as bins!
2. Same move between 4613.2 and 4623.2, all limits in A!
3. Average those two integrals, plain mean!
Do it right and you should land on 45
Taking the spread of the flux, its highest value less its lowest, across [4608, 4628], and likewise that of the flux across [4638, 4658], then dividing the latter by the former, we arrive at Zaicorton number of 1.7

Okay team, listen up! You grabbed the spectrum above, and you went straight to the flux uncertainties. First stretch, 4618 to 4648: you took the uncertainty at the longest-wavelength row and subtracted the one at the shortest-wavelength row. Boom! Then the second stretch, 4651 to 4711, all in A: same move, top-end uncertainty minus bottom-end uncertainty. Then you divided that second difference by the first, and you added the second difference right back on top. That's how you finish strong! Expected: -1.8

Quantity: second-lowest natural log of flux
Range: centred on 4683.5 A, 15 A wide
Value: 2.74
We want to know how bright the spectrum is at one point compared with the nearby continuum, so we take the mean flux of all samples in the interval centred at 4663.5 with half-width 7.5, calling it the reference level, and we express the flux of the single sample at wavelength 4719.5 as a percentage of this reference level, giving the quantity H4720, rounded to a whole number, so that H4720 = 111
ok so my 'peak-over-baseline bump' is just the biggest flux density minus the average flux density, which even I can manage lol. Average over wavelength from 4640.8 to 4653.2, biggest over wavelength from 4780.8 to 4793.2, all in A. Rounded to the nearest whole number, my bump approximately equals 11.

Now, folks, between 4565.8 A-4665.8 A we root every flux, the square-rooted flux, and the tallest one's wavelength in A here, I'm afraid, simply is 4607.0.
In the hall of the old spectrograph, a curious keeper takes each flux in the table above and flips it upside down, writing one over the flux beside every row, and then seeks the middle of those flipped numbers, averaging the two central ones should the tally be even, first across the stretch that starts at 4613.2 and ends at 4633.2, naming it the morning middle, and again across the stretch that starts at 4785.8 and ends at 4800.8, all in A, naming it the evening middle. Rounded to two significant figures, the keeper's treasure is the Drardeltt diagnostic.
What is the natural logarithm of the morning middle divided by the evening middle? 0.15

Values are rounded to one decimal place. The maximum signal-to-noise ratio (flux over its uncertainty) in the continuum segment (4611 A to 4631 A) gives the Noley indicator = 8.7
